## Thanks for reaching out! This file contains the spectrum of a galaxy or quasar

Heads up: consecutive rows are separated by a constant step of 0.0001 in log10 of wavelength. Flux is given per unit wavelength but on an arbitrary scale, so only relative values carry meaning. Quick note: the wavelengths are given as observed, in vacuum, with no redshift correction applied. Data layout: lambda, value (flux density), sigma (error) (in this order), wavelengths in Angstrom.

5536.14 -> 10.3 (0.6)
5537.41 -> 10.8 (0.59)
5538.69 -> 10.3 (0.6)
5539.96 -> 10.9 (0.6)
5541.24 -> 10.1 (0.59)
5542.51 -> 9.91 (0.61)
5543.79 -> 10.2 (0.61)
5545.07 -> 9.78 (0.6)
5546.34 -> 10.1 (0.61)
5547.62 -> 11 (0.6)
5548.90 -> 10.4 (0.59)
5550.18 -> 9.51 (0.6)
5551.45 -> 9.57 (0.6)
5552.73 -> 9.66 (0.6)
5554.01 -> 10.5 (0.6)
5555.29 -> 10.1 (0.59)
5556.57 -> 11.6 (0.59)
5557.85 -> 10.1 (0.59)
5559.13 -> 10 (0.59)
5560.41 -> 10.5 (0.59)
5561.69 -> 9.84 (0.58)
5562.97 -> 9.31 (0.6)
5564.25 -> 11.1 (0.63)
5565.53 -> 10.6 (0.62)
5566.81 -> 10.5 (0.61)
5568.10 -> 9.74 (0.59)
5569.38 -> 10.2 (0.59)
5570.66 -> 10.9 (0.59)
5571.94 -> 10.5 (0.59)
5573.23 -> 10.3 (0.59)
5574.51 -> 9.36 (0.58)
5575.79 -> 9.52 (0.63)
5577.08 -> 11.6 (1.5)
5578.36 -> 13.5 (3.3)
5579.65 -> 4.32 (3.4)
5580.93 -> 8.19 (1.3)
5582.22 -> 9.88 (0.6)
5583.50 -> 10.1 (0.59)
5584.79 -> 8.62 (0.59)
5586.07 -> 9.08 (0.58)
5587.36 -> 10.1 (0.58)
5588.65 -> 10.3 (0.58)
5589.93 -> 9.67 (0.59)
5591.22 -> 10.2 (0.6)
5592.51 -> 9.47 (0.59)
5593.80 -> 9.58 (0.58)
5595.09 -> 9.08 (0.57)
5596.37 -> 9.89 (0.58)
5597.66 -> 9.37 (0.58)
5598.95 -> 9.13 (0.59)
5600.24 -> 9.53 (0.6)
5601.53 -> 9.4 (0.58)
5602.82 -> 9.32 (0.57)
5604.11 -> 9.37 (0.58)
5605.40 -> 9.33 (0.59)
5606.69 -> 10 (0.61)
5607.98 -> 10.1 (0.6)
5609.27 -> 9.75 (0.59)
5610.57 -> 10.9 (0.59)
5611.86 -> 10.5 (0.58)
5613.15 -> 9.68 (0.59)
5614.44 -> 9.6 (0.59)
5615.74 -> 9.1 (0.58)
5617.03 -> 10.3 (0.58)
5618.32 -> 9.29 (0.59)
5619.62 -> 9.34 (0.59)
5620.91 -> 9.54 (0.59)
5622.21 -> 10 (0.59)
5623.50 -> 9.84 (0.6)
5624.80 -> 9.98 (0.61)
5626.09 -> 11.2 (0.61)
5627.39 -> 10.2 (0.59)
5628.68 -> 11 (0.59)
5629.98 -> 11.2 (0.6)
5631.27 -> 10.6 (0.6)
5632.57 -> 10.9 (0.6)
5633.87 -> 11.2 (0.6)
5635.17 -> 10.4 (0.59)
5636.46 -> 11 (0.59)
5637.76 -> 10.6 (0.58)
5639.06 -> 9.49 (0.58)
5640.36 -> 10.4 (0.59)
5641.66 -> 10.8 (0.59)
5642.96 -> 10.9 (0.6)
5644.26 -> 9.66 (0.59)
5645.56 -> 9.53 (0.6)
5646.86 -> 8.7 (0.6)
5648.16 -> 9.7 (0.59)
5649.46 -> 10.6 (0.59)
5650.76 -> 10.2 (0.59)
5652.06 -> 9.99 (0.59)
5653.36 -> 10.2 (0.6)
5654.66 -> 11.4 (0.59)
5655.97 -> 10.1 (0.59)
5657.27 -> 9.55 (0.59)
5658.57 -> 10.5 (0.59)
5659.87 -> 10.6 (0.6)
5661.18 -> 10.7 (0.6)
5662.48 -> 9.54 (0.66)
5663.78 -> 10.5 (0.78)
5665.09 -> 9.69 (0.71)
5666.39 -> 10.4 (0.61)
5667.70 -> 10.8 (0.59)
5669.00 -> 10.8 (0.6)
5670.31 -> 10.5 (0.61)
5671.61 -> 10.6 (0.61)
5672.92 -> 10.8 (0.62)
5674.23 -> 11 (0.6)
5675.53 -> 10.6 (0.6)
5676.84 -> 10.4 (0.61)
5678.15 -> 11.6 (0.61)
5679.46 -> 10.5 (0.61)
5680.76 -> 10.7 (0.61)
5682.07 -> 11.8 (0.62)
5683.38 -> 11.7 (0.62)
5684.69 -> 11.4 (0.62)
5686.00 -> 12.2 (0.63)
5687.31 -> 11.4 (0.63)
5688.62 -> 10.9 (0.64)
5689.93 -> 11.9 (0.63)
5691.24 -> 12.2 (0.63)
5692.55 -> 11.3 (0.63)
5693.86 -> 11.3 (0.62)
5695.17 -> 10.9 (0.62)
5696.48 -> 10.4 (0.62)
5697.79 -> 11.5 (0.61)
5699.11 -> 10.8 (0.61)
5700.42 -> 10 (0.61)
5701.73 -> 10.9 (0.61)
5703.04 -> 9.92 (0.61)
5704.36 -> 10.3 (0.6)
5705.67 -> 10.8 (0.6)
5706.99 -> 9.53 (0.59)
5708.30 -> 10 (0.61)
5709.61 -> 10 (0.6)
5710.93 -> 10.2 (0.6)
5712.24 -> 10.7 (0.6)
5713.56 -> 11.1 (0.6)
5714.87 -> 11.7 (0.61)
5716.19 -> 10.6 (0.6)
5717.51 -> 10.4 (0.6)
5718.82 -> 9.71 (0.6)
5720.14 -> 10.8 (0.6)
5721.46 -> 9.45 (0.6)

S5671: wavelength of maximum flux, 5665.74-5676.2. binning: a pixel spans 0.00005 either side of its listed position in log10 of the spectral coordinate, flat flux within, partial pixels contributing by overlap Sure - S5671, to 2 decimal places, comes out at 5674.23 Angstrom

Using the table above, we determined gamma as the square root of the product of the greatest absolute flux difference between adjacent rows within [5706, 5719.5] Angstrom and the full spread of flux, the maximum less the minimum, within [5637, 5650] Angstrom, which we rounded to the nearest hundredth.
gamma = 1.56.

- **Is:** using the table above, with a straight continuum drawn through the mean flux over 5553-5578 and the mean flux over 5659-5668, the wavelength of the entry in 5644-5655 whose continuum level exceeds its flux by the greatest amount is 5646.86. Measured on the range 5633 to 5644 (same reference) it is 5639.06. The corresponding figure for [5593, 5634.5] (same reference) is 5595.09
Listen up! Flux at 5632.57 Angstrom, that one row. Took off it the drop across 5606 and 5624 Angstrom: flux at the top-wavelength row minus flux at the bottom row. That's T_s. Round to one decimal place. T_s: 11.1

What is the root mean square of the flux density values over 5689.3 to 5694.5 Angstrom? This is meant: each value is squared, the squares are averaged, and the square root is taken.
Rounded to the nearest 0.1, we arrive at 11.7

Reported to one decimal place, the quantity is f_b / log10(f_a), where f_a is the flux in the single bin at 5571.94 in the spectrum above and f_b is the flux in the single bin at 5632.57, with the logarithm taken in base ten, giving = 10.7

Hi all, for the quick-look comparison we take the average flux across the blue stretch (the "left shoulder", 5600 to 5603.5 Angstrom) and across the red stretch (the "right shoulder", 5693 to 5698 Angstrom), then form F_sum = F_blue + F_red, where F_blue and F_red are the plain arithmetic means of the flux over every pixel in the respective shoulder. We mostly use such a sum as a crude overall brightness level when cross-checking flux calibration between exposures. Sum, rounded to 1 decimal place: 20.4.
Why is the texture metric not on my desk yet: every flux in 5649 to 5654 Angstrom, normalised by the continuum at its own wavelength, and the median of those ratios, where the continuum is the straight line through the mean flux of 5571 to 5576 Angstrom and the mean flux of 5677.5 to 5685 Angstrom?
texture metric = 0.93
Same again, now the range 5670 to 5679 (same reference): 0.95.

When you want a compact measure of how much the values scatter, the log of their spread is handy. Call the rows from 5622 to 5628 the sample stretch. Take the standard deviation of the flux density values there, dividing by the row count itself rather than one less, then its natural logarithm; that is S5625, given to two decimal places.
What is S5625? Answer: -0.71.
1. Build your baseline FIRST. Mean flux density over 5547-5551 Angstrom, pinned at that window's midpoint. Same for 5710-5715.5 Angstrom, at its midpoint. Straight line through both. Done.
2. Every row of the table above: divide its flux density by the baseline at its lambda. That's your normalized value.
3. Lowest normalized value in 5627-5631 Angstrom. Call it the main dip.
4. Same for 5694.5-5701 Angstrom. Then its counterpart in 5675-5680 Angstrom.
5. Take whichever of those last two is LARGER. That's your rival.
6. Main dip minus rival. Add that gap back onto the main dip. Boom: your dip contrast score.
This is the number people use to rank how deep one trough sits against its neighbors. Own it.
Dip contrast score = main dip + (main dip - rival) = 0.96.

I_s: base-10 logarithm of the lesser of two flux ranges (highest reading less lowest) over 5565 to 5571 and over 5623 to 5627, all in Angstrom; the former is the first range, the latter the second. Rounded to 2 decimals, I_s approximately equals 0.06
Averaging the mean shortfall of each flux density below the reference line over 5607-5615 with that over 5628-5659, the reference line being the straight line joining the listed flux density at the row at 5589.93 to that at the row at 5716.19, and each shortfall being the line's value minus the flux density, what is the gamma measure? -0.28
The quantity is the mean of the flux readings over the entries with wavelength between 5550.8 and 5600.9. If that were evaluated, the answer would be 9.9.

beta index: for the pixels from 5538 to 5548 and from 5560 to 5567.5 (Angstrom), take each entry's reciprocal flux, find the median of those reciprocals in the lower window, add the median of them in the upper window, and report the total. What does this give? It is 0.194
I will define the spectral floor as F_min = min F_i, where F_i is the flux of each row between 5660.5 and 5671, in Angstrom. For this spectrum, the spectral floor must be 9.54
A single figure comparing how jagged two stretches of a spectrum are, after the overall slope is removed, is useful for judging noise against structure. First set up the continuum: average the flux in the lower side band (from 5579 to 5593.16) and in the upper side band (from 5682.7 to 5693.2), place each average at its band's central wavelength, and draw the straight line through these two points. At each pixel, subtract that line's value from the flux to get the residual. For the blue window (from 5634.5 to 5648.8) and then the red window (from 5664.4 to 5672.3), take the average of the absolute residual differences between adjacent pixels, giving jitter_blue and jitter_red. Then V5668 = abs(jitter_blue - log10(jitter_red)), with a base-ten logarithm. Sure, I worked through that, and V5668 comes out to 1.2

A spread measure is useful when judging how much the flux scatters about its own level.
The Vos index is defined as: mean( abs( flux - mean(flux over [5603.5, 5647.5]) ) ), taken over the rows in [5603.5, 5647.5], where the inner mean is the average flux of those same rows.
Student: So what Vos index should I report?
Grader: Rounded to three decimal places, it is 0.590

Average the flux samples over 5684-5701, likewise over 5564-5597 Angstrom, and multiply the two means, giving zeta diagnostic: 111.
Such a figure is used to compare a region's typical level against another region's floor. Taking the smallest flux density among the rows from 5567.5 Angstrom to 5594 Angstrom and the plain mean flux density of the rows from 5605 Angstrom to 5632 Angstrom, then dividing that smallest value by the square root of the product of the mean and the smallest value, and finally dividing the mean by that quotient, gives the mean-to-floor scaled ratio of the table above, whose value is 15.4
